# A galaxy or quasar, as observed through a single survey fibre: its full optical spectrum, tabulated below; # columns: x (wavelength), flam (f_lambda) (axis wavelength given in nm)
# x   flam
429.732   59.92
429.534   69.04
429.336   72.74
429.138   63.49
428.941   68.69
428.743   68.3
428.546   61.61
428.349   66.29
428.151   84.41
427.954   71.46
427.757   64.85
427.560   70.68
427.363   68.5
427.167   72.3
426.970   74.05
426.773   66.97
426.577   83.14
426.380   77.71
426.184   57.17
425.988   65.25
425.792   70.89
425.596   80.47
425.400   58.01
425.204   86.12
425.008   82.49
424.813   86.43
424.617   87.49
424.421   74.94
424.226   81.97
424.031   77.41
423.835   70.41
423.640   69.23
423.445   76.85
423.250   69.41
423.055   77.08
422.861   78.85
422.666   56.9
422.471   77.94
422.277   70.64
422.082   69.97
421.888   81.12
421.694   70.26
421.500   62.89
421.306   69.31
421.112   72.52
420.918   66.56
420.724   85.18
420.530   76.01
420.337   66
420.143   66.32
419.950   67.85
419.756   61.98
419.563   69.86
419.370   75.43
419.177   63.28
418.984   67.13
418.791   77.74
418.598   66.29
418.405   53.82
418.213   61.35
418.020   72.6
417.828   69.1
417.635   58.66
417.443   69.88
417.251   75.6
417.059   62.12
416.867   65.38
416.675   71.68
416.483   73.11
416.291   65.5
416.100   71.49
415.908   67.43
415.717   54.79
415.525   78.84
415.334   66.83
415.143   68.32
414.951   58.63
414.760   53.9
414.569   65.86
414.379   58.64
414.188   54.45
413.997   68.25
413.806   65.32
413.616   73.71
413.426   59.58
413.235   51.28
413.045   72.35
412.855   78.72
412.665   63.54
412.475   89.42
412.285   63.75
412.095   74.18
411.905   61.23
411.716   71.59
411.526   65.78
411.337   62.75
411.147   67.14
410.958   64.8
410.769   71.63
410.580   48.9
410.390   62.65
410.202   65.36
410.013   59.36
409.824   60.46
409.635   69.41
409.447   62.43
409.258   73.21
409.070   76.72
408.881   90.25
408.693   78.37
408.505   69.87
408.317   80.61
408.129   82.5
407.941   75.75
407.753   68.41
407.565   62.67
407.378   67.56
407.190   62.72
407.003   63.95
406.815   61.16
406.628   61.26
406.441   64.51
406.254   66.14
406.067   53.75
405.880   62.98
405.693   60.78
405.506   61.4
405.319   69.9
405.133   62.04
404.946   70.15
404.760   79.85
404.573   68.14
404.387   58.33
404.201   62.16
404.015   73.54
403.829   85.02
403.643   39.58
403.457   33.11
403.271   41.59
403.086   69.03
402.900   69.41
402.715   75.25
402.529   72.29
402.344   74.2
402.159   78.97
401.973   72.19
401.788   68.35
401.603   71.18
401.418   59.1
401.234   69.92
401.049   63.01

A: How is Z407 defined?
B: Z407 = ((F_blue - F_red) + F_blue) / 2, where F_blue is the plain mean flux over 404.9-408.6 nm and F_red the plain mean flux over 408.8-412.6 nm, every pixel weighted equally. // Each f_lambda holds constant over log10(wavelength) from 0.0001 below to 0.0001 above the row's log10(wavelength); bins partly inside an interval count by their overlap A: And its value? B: 32.4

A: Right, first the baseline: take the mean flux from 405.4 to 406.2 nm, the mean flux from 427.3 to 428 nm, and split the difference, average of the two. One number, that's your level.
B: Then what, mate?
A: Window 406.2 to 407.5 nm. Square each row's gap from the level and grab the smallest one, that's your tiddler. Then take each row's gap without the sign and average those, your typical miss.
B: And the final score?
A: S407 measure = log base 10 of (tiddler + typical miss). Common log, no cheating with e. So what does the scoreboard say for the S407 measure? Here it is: 0.29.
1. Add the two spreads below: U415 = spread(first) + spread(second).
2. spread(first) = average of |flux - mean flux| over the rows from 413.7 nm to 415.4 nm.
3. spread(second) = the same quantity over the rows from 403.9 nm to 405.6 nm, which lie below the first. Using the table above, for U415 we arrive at 10.8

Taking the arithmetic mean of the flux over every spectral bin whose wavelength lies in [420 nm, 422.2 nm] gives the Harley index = 71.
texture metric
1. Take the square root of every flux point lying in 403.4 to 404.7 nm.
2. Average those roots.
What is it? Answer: 7.7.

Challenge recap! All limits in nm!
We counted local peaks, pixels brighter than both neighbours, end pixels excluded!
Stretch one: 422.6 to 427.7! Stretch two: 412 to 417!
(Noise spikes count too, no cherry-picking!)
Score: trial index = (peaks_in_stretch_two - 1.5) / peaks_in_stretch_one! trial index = 0.94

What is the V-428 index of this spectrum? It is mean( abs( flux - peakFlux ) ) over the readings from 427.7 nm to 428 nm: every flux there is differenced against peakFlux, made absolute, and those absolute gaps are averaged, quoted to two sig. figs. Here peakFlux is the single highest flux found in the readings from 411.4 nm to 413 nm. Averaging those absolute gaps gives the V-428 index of 21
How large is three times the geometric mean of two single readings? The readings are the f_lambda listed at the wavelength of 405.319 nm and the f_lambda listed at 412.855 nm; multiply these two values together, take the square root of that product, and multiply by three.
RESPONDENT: 223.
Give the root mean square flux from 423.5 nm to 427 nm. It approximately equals 76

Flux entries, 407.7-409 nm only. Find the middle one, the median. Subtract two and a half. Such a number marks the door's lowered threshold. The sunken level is 76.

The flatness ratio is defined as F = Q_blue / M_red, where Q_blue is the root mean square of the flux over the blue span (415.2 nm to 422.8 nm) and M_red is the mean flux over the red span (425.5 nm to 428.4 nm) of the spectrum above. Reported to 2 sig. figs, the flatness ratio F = 0.96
